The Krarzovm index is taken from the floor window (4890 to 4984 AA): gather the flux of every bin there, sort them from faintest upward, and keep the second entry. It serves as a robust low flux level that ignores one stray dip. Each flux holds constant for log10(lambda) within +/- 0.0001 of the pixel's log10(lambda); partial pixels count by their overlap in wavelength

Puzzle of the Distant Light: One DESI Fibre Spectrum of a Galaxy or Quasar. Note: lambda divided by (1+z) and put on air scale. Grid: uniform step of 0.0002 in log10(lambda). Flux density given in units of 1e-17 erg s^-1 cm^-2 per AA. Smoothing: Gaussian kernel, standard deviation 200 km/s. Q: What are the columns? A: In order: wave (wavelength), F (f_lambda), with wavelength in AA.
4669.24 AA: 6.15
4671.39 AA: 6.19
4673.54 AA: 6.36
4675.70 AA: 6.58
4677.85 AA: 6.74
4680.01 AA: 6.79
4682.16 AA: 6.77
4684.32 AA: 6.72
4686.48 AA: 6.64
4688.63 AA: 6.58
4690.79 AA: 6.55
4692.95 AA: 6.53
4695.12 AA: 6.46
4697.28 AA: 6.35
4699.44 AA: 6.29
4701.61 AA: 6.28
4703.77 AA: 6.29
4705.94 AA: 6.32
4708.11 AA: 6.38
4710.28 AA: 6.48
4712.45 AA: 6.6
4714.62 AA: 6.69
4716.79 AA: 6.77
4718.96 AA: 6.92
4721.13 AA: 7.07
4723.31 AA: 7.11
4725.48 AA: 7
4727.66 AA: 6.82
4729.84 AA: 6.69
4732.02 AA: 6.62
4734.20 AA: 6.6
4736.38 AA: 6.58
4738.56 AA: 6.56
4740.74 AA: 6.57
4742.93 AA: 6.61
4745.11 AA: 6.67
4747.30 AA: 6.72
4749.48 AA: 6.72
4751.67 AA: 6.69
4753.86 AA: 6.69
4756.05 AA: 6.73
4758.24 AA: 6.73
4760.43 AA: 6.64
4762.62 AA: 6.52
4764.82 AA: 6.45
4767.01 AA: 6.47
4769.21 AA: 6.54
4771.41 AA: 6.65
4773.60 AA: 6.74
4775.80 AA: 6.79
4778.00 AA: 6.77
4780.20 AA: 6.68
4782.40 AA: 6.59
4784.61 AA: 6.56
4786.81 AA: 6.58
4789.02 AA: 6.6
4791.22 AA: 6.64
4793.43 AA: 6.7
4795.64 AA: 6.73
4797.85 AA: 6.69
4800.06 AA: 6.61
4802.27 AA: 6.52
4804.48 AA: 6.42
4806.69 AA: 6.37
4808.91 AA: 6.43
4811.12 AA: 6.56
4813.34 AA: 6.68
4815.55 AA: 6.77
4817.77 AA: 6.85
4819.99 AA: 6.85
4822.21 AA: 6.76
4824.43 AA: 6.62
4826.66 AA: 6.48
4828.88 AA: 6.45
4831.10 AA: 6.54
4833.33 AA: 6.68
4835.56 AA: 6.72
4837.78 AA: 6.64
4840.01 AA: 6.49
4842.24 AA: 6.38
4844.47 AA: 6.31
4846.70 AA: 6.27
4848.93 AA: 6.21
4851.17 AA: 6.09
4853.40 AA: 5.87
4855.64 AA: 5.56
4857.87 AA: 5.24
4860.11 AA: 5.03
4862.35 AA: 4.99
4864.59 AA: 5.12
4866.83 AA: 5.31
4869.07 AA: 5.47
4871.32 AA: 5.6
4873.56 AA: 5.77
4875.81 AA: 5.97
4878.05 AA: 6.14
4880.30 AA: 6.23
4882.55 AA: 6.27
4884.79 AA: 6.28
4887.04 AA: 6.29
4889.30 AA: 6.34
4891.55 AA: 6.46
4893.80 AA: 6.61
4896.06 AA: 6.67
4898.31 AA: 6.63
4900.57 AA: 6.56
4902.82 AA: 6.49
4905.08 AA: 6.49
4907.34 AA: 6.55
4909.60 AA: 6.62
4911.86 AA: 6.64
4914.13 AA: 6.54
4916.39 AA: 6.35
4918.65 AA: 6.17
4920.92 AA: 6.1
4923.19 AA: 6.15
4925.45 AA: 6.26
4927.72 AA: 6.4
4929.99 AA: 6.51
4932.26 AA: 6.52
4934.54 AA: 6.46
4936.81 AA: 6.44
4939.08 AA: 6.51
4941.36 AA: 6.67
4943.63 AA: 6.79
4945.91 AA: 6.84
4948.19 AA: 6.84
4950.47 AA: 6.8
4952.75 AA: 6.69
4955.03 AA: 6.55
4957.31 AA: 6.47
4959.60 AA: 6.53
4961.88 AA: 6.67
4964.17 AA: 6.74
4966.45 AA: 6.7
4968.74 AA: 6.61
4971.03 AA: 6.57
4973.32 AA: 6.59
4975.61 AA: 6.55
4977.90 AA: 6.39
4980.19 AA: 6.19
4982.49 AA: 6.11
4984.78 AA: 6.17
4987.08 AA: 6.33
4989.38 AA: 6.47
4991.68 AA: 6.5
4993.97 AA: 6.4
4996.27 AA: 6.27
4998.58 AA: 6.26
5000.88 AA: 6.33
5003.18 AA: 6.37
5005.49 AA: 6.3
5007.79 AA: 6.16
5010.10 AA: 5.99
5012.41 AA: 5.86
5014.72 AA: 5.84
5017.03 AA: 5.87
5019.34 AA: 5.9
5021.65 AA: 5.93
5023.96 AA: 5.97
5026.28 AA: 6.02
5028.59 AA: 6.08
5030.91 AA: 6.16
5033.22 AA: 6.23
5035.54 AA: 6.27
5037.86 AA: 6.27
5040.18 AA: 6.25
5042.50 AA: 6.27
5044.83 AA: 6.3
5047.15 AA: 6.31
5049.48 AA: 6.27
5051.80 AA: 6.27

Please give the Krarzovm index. 6.11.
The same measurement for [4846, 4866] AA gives 5.03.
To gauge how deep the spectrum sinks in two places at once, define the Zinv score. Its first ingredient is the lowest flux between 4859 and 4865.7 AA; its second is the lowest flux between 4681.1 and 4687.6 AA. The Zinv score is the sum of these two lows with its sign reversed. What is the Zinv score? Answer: -11.6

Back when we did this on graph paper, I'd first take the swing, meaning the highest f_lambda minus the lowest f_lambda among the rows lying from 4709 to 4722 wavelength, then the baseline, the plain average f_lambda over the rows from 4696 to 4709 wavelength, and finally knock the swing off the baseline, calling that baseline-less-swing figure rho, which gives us 5.7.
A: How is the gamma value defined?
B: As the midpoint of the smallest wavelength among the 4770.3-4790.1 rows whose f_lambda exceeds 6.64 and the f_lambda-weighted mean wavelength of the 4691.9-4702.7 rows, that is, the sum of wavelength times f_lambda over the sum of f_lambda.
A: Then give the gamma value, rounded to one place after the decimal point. 4734.3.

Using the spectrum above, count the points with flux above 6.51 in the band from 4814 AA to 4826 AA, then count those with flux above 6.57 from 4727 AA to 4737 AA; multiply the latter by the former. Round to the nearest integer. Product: 25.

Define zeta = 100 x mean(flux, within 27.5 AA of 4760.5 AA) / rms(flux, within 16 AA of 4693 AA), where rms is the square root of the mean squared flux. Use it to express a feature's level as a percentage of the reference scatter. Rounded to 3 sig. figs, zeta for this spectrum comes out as 102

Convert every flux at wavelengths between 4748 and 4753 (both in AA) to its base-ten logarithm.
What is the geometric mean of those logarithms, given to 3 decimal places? 0.826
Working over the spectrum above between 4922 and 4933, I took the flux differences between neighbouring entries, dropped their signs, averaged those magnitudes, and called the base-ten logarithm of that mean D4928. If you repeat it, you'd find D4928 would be -1.03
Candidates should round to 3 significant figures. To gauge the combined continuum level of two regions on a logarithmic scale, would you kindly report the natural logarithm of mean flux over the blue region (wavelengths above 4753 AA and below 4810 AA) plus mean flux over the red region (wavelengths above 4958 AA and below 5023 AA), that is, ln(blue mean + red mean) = 2.56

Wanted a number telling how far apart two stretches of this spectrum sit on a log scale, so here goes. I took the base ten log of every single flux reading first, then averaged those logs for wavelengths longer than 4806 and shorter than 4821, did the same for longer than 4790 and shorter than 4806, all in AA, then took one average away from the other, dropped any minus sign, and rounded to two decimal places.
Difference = 0.00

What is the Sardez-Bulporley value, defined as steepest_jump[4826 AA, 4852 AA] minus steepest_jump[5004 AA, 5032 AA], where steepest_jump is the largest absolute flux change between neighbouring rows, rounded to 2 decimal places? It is -0.02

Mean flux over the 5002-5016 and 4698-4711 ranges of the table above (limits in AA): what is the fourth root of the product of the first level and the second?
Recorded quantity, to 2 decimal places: 2.49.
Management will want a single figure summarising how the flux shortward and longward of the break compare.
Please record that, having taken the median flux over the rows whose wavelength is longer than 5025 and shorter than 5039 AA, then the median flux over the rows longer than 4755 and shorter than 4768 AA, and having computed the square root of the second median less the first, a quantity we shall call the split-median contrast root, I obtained 0.62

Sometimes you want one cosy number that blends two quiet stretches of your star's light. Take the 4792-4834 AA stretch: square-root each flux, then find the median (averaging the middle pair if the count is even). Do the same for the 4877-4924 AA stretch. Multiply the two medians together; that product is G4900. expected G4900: 6.54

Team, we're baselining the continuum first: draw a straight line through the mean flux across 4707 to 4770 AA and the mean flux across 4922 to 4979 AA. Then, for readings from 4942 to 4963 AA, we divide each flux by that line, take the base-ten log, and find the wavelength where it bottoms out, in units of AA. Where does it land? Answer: 4957.31 AA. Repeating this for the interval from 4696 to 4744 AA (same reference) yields 4701.61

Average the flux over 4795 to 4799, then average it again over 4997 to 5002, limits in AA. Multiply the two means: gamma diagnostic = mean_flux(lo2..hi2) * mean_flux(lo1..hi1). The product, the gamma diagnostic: 42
